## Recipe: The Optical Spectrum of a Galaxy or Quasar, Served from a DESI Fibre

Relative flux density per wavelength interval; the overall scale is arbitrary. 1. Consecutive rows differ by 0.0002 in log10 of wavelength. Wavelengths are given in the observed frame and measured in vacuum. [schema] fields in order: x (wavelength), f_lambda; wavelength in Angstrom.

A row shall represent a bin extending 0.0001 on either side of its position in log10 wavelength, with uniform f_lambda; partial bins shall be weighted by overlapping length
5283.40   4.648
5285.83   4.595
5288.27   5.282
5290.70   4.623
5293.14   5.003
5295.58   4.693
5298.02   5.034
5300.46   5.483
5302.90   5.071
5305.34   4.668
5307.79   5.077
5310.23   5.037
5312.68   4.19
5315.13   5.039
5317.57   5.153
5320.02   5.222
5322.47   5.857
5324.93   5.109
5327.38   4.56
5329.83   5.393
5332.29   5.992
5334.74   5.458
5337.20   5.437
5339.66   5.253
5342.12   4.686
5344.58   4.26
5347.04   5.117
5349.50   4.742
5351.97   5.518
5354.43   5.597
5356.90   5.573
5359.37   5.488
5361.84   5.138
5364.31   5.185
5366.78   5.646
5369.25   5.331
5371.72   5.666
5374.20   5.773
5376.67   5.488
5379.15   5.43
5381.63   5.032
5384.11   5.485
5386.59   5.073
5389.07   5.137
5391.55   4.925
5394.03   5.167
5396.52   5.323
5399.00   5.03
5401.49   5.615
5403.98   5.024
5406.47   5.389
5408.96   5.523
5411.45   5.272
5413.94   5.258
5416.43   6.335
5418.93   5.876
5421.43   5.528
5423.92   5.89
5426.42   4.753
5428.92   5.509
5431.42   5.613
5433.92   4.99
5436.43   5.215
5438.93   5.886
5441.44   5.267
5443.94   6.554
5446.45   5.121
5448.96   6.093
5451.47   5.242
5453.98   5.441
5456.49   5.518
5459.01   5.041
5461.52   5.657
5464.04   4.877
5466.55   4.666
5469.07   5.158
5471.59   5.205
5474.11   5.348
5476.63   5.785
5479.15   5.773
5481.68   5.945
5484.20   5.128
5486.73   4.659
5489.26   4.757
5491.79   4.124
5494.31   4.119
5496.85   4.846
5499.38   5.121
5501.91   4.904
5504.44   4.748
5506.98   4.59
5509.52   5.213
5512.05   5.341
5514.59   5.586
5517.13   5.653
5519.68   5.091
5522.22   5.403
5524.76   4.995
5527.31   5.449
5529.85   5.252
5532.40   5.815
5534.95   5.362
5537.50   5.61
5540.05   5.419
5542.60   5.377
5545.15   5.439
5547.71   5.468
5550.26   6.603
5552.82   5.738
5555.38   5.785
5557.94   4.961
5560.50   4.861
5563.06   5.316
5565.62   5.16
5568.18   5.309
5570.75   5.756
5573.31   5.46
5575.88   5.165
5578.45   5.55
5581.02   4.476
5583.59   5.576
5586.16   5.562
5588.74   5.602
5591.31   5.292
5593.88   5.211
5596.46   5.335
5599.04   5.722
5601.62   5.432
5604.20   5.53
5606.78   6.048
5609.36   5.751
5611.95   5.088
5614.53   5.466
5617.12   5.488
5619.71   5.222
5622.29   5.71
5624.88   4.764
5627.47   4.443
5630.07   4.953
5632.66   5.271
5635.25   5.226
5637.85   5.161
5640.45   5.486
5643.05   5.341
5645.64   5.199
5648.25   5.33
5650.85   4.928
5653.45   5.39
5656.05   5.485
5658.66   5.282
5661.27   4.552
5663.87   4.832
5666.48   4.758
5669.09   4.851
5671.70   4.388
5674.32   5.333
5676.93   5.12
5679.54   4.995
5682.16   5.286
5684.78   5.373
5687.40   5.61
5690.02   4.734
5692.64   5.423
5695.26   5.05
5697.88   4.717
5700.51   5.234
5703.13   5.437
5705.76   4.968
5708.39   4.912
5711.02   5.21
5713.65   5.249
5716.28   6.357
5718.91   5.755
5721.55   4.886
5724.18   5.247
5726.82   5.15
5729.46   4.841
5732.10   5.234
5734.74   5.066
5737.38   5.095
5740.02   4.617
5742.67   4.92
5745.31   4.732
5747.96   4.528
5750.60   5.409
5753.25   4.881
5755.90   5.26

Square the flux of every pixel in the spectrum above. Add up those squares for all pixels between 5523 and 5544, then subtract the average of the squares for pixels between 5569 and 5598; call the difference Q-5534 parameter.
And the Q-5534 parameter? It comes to 206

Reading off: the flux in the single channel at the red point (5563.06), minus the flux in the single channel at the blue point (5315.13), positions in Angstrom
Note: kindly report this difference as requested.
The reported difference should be 0.3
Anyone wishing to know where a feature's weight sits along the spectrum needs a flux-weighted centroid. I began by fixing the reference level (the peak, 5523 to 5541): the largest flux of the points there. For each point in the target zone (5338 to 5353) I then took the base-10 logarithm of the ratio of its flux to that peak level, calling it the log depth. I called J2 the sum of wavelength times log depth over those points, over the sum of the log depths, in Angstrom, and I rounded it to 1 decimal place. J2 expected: 5345.2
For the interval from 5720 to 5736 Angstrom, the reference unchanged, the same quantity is 5728.0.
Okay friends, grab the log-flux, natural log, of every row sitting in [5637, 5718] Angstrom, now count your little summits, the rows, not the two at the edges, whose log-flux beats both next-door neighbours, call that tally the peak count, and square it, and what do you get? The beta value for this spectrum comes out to 81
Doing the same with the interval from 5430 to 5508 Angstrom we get 81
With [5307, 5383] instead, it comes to 36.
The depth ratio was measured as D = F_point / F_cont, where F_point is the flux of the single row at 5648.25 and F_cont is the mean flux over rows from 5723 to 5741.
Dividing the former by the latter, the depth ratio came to 1.06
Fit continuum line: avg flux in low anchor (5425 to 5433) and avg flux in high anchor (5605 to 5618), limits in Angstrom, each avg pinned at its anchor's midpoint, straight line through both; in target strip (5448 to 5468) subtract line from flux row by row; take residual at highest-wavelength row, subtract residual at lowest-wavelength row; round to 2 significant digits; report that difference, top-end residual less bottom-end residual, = -1.5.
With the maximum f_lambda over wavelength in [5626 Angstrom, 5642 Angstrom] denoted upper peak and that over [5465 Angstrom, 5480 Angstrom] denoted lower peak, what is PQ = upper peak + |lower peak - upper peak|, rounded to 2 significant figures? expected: 5.8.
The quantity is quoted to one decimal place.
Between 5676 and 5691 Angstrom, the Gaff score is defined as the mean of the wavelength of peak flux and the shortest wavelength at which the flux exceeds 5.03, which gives 5682.2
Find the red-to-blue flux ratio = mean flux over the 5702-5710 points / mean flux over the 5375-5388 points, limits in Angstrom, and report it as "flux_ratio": 0.96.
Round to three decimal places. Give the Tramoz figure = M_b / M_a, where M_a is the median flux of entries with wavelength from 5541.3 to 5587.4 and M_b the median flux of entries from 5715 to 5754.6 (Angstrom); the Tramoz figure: 0.930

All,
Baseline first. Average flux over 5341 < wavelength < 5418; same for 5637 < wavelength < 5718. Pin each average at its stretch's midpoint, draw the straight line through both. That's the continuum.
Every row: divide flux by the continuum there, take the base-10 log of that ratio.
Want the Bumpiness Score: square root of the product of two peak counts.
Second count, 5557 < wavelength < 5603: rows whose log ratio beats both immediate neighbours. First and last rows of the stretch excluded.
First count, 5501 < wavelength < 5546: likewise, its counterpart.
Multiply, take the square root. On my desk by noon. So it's 5.5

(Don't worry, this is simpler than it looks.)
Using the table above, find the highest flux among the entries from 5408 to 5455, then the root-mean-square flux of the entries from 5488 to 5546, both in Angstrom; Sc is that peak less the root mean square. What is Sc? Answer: 1.4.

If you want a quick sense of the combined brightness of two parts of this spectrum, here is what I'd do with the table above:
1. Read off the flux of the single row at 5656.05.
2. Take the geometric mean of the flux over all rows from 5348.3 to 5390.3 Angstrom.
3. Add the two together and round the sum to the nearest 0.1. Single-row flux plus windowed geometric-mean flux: 10.8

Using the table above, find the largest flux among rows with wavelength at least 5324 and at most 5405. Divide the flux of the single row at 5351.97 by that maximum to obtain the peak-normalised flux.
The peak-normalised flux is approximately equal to 0.92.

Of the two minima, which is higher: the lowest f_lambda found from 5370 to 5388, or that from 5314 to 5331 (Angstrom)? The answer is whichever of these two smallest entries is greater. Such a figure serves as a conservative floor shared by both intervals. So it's 5.03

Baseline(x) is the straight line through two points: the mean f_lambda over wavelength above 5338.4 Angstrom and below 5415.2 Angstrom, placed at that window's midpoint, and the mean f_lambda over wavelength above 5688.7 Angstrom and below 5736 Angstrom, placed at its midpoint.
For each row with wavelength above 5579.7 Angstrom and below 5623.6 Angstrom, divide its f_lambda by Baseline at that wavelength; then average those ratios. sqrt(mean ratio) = 1.02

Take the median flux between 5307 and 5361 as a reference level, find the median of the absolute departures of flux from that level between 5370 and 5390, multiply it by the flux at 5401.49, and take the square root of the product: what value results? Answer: 1.23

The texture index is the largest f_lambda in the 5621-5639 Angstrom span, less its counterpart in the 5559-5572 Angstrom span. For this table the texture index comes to 0.0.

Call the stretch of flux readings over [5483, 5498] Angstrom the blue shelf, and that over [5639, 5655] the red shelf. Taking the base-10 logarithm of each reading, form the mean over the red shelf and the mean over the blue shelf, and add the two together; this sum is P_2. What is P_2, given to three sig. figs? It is 1.38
